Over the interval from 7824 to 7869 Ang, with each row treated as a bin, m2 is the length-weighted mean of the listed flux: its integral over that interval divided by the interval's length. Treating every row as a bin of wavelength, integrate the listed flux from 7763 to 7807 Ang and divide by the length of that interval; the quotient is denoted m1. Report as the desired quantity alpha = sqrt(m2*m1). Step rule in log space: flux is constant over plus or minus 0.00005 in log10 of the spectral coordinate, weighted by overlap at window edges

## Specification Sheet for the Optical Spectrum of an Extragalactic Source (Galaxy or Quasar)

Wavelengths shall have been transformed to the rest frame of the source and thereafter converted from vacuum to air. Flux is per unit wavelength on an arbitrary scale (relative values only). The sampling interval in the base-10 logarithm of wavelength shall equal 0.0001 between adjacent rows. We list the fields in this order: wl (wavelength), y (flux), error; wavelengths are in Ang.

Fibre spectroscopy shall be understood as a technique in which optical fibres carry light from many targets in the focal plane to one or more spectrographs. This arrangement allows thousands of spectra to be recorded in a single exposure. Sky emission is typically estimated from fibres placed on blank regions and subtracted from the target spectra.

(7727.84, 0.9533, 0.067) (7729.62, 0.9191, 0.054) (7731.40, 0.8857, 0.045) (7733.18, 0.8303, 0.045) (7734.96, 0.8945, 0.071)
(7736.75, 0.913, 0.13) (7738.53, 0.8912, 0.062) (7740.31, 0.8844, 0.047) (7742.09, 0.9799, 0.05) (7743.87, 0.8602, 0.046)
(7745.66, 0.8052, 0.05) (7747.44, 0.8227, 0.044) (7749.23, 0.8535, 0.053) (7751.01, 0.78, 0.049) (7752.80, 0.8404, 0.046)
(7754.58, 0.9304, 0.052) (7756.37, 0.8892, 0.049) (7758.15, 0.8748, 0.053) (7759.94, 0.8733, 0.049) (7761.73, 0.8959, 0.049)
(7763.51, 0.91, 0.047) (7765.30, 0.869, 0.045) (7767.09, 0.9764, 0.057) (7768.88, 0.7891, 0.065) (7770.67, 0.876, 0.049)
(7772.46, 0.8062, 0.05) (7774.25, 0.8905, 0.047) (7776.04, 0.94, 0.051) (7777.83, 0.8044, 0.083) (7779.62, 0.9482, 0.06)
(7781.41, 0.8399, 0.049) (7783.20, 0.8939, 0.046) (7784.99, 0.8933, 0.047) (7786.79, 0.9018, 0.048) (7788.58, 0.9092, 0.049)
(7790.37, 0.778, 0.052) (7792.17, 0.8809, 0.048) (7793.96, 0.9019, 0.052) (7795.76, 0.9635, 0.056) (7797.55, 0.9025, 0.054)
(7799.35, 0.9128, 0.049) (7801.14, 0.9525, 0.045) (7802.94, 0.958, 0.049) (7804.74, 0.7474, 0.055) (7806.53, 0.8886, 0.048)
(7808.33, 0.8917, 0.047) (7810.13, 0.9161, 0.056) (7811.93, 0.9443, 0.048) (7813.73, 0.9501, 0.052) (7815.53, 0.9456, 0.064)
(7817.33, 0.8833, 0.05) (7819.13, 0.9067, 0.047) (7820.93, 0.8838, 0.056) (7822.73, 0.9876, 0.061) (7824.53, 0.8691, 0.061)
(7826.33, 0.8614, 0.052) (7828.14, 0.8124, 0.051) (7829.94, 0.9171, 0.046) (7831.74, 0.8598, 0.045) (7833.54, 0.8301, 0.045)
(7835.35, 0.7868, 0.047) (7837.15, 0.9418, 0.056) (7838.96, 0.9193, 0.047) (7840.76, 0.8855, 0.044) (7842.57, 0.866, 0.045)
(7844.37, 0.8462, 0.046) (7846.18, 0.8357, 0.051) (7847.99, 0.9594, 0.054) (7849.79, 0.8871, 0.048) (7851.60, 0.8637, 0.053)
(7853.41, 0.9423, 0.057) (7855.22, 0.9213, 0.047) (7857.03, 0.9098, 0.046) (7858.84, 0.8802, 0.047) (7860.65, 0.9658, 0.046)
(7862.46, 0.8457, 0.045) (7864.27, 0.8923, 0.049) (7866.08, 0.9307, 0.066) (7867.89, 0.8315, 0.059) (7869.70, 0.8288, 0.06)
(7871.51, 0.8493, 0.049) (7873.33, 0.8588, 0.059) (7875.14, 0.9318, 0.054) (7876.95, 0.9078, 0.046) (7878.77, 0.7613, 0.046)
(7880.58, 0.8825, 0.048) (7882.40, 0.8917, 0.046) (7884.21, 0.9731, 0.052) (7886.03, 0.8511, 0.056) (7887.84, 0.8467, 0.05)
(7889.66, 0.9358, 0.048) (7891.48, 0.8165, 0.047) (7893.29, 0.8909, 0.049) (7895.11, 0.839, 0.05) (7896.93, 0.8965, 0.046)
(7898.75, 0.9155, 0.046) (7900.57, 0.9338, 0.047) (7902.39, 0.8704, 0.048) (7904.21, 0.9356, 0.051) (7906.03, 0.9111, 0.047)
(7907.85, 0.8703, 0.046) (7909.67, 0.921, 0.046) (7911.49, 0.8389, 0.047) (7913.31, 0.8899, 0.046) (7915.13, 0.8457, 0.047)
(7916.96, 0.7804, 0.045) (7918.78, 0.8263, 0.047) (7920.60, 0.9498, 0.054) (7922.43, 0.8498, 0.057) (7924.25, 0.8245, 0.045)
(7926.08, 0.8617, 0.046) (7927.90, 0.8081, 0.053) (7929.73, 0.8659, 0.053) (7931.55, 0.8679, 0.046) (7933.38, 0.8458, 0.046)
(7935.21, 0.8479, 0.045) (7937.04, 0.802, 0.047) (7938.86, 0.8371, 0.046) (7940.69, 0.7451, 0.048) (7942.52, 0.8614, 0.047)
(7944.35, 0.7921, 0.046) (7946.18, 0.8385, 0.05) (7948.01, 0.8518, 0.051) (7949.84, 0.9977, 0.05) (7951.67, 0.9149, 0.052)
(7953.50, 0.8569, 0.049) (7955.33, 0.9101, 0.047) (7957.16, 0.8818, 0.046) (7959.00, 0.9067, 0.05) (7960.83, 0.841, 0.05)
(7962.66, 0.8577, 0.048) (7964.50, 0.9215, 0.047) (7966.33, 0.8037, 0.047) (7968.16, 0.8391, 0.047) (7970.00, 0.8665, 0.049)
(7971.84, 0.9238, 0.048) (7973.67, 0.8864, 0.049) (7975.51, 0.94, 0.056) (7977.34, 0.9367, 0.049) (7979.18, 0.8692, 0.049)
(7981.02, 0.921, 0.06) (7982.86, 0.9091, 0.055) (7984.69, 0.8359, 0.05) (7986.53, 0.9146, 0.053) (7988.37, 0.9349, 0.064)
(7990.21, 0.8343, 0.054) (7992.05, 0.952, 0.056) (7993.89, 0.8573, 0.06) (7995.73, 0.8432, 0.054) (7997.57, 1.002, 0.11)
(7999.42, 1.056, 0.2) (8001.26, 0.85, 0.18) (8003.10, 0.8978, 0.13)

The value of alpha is 0.884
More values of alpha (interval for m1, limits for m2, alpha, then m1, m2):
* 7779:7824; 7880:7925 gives 0.891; 0.903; 0.880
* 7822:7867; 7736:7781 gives 0.882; 0.888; 0.876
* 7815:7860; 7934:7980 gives 0.879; 0.888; 0.869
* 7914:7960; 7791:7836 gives 0.874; 0.855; 0.894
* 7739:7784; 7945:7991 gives 0.880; 0.874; 0.887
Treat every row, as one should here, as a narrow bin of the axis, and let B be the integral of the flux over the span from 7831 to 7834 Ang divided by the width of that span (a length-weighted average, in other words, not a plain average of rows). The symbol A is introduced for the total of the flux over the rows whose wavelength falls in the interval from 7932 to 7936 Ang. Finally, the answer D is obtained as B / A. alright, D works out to 0.500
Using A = 1.69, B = 0.847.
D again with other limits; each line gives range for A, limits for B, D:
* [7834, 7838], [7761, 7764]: 0.523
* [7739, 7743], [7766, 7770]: 0.472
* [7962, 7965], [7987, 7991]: 0.500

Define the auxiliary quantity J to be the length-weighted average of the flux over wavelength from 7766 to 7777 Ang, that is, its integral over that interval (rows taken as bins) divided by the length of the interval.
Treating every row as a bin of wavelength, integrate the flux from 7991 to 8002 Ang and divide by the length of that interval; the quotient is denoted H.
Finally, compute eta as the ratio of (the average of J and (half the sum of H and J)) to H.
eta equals 0.96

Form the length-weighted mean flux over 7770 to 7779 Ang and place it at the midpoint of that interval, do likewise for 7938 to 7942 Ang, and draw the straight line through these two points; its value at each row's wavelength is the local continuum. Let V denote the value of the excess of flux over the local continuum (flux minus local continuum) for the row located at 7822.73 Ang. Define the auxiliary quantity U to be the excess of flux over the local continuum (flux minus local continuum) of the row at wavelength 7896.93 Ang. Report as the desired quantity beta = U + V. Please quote 0.22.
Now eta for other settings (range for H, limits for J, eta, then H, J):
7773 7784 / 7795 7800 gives 1.04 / 0.884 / 0.926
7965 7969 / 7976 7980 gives 1.07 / 0.833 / 0.909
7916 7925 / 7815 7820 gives 1.06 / 0.846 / 0.909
